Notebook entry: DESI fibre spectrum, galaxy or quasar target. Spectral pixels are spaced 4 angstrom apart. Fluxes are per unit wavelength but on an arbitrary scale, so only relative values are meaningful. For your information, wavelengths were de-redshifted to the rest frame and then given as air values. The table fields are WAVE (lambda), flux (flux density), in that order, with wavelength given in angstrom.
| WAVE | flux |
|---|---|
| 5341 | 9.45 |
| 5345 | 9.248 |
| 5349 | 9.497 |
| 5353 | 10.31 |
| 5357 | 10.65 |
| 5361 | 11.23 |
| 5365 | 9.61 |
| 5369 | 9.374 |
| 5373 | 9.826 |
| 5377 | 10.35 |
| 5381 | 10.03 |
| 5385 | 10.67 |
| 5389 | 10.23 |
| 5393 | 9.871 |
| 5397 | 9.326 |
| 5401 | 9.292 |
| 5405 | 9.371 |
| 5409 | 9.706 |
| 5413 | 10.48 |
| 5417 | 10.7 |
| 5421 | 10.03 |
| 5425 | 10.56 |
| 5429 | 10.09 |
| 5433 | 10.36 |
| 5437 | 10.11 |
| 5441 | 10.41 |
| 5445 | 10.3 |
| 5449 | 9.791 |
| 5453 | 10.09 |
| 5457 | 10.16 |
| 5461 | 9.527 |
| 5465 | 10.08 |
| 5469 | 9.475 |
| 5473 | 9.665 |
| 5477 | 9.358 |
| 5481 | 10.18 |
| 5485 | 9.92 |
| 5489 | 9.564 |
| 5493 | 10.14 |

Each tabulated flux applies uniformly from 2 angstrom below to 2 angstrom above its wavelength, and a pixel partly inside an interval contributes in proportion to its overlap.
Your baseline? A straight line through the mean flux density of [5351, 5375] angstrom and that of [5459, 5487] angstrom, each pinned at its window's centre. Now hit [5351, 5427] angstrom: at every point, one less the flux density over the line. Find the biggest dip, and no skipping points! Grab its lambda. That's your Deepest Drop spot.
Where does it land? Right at 5369 angstrom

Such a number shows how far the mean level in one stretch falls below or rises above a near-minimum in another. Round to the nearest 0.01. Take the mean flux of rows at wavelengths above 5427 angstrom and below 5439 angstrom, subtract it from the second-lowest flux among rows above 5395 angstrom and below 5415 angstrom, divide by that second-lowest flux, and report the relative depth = -0.09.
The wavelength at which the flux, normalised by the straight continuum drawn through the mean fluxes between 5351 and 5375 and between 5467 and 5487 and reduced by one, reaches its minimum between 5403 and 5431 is 5405 angstrom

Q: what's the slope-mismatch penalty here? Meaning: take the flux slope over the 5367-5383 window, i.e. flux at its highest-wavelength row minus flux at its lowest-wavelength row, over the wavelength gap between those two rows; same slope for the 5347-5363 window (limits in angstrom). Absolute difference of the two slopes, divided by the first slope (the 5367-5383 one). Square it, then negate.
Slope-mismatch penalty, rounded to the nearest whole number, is -3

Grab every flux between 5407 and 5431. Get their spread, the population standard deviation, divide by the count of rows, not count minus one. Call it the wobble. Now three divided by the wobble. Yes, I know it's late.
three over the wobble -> 9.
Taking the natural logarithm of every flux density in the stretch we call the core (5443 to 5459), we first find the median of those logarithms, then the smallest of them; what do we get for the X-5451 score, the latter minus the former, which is -0.034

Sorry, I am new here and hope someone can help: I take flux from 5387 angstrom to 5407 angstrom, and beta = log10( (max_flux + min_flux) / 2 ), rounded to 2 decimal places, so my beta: 0.99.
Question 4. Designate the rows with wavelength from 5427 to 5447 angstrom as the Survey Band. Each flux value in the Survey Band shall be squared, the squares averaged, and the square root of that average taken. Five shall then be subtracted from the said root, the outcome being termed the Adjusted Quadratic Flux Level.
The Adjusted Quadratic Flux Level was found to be 5.25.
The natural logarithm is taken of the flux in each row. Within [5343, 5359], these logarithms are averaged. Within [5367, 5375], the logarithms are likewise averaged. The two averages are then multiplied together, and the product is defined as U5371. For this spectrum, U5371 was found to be 5.19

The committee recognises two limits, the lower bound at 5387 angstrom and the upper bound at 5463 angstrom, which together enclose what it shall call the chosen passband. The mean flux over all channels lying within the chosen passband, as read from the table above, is 10.0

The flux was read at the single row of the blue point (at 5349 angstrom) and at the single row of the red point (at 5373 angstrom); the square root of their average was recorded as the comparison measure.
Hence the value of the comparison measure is 3.11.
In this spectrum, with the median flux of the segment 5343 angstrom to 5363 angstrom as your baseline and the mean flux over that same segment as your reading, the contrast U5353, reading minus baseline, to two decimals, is -0.12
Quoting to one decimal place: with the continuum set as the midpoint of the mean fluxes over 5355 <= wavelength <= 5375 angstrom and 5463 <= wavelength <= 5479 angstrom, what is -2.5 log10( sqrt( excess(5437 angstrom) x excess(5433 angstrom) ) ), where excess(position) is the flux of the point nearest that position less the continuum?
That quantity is 1.2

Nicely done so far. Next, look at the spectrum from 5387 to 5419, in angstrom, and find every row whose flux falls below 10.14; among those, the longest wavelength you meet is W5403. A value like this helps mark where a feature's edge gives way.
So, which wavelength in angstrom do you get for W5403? 5409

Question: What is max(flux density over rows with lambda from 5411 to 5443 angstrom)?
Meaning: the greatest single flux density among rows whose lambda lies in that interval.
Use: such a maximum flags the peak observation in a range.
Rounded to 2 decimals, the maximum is 10.70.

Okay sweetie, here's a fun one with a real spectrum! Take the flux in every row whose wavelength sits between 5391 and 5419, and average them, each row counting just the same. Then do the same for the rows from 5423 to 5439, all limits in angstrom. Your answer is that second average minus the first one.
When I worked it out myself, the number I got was 0.46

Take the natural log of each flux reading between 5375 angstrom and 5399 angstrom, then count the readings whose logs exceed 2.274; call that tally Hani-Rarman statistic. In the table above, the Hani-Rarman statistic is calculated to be 5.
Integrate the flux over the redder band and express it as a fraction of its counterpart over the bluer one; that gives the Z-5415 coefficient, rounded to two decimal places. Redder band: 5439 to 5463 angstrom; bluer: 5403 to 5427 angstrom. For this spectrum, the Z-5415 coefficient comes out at 0.99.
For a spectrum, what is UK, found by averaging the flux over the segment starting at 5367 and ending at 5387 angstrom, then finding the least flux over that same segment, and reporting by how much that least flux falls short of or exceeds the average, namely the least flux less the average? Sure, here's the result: -0.68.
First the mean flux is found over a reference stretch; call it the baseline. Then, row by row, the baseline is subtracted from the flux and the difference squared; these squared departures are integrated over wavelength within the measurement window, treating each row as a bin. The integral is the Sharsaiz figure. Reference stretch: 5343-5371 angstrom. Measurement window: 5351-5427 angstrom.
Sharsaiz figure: 23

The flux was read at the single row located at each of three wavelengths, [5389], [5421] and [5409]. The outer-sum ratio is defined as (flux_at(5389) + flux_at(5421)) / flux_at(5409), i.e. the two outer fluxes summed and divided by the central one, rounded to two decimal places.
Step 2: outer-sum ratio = 2.09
